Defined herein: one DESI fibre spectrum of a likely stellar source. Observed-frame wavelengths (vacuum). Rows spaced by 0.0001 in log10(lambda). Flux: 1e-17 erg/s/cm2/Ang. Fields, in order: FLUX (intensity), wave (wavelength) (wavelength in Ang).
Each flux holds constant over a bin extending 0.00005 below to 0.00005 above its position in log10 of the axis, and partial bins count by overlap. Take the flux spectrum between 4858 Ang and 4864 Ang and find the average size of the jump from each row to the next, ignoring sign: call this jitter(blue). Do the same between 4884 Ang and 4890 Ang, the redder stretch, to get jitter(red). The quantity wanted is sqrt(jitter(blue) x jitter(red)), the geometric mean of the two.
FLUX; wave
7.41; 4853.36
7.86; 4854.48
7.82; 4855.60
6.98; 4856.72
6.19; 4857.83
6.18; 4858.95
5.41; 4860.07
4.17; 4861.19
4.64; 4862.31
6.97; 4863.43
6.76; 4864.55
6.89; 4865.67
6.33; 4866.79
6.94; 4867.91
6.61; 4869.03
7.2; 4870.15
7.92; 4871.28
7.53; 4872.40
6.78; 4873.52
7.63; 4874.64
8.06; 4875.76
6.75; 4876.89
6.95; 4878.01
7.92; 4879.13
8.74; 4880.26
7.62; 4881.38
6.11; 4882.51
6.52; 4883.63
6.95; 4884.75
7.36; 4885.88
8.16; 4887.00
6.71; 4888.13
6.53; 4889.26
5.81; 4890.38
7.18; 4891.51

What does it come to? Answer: 0.9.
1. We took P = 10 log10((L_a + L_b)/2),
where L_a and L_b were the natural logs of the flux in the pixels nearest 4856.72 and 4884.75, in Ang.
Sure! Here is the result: 2.88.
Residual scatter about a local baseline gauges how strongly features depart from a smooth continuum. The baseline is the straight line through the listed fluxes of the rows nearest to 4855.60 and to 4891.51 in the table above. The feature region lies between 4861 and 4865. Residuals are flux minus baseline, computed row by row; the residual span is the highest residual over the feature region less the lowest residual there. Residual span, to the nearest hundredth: 2.84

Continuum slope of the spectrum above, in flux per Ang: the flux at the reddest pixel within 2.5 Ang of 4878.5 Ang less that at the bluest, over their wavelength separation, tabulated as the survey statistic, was 0.6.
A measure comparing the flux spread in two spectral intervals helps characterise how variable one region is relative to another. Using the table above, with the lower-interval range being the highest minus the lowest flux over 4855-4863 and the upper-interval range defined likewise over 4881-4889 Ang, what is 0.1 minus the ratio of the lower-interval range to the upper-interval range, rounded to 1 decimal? -1.7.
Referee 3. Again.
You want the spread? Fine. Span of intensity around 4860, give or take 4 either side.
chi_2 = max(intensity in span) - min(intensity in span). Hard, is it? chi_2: 2.81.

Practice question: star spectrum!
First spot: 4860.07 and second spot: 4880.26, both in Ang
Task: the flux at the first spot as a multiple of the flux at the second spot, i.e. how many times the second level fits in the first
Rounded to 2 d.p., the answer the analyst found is 0.62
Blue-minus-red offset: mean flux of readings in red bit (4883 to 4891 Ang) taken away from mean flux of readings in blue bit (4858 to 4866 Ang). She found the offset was -1.0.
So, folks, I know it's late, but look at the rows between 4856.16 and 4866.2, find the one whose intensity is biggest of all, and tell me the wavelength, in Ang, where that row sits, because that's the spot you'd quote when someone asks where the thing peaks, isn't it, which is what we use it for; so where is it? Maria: 4856.72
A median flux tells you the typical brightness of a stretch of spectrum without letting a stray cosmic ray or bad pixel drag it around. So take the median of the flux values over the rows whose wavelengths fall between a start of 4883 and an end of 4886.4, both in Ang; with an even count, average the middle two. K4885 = 6.95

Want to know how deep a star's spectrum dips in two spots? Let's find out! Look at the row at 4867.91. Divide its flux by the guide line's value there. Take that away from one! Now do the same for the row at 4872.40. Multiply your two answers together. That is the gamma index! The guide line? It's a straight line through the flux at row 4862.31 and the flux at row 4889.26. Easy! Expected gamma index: 0.15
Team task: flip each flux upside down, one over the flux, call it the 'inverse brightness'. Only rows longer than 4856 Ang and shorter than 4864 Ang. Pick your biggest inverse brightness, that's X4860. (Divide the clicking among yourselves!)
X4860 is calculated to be 0.240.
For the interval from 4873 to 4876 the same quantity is 0.147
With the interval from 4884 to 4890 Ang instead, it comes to 0.153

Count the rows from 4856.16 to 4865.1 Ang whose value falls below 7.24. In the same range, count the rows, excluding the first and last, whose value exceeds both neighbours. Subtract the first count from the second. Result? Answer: -7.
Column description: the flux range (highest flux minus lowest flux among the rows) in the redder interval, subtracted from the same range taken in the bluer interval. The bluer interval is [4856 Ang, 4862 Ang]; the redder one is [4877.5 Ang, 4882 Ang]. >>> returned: 1.0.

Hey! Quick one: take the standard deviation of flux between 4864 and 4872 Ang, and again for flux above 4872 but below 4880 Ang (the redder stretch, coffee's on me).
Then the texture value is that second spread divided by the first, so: 1.1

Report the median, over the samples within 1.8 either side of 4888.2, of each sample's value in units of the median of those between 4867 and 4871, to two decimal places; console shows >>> 0.97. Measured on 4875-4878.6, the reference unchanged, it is 1.00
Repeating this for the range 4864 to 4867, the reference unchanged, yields 0.97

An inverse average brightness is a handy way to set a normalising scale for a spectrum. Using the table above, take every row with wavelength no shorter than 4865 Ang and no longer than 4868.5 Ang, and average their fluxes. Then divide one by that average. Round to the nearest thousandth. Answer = 0.149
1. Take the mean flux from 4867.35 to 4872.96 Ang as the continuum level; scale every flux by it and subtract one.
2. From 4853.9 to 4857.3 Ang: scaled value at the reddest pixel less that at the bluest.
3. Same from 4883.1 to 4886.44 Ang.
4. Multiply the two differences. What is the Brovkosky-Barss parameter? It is -0.01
